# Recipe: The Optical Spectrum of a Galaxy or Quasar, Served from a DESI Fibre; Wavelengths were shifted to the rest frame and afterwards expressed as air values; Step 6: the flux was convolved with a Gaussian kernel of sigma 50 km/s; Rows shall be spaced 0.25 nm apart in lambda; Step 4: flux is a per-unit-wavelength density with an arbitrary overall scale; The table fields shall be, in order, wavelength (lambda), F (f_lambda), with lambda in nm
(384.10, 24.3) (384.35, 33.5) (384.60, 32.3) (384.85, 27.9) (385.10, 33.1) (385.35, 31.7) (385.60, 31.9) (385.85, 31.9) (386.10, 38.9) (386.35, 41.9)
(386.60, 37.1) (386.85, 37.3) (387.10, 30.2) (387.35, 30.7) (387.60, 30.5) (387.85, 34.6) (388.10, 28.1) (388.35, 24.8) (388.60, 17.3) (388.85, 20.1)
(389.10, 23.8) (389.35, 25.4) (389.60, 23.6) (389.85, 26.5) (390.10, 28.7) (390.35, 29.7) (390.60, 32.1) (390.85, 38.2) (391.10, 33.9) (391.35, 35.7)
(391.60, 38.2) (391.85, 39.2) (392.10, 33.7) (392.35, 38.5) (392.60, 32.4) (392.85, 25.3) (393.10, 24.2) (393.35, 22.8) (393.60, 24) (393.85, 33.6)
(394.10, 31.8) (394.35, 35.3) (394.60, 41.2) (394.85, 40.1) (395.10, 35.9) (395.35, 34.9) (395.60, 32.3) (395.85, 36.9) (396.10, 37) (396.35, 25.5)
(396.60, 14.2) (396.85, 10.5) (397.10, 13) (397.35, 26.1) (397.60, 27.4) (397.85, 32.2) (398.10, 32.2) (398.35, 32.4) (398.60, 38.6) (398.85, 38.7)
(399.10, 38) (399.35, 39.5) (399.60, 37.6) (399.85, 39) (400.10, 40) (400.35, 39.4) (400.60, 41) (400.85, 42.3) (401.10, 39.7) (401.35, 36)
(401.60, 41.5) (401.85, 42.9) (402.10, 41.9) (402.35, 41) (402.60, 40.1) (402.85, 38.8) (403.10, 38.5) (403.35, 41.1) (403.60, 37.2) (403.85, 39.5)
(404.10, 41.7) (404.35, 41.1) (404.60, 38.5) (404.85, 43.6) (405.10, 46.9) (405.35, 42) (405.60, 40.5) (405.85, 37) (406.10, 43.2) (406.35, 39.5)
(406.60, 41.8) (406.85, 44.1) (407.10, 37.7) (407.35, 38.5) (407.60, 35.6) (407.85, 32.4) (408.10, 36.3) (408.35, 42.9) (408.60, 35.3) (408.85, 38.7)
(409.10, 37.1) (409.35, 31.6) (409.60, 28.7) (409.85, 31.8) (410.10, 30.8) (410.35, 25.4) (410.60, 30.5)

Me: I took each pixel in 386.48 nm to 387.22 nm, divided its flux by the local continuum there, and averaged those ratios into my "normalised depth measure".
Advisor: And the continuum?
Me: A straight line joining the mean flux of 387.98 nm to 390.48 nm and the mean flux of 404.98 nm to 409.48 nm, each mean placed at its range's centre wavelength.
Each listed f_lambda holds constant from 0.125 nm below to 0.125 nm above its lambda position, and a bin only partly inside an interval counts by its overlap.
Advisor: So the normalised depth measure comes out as 1.52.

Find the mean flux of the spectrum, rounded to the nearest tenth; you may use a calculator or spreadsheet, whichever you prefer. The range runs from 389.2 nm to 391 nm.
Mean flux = 29.2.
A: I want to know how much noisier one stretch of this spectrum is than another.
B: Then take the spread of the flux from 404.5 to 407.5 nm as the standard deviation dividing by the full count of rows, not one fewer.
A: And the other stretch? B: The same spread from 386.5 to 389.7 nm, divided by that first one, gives 2.1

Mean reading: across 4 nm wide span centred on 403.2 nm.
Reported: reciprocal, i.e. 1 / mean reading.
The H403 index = 0.0246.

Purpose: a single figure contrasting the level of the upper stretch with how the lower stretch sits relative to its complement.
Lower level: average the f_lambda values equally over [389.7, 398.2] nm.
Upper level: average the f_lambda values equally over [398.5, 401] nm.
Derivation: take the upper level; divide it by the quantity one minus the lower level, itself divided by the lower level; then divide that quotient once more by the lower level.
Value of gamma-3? -1.33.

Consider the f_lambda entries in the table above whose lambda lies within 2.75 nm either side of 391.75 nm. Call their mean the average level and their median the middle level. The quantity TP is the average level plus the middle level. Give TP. 63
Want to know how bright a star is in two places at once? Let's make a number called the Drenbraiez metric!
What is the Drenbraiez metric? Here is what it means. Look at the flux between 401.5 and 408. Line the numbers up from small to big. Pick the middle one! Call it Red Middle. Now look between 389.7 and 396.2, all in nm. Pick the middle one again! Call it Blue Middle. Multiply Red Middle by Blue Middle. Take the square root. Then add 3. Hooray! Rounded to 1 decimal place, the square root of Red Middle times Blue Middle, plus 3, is 40.1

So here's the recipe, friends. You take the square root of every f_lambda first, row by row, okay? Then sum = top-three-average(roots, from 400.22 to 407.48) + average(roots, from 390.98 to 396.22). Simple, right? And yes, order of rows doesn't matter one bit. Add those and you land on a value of 12.5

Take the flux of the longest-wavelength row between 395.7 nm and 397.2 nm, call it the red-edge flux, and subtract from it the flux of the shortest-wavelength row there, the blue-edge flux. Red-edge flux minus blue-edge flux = -24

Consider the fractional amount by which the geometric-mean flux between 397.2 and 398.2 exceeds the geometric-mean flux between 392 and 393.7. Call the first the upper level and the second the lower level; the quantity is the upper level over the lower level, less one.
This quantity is 0.04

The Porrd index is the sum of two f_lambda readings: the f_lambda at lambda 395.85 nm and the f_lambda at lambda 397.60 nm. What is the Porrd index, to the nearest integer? 64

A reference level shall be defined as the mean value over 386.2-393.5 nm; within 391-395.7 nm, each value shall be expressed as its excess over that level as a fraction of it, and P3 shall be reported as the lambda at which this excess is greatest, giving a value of 394.60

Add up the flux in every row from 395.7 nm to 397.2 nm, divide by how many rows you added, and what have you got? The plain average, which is 23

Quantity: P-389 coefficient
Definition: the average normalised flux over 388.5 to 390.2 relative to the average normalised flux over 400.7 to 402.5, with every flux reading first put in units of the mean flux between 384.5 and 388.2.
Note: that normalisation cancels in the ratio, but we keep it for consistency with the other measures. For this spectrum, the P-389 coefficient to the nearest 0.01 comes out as 0.58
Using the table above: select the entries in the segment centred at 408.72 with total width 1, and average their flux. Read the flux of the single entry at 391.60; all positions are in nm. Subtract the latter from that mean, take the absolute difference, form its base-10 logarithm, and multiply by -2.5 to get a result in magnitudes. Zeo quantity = 1.3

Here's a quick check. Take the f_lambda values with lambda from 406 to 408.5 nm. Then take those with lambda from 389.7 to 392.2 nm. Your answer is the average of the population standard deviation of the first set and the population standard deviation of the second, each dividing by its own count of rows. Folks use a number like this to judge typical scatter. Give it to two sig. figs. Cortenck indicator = 3.9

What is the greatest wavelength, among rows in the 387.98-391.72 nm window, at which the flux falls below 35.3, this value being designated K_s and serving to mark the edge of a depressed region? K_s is 391.10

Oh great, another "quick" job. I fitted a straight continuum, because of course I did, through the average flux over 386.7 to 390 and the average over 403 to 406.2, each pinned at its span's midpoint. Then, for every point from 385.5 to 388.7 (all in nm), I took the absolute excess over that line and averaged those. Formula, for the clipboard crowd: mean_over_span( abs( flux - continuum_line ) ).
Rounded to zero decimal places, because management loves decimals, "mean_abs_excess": 8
